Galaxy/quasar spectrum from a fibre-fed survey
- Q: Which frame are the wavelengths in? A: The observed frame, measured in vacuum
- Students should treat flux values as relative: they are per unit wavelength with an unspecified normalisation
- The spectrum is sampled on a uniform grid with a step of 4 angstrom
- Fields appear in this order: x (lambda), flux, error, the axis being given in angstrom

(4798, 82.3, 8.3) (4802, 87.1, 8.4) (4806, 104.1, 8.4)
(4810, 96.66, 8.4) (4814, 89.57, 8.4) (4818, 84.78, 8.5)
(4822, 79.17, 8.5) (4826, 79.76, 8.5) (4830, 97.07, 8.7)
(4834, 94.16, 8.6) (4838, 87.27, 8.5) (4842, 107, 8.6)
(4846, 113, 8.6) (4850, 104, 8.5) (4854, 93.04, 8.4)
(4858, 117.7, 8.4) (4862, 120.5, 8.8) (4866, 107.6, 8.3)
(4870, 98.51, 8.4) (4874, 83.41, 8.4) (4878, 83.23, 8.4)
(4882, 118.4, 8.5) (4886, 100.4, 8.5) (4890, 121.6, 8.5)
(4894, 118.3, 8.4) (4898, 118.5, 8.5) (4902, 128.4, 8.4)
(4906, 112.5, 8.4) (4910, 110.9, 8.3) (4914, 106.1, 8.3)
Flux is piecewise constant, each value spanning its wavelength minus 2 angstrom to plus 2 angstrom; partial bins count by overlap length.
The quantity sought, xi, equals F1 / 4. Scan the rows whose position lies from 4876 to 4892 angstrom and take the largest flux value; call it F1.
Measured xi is 30.4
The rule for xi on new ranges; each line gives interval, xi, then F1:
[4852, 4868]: 30.1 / 120.5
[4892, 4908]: 32.1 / 128.4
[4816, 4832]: 24.3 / 97.07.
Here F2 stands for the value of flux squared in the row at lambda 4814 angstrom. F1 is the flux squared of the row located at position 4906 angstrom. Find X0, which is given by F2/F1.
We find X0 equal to 0.63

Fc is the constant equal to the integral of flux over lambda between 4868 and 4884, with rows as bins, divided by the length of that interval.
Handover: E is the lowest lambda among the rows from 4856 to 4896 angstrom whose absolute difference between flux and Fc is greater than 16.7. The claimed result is 4858 angstrom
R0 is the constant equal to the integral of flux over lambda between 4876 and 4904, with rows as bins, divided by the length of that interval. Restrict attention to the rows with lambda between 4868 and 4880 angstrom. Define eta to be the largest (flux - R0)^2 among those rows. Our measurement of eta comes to 868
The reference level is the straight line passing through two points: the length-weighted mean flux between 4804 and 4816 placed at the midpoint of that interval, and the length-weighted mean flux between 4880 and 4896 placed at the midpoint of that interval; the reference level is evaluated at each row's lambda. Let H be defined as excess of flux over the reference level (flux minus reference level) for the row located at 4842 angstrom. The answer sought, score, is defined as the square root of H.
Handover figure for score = 1.7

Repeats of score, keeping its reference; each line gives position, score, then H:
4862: 3.4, 12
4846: 2.8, 8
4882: 2.3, 5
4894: 1.5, 2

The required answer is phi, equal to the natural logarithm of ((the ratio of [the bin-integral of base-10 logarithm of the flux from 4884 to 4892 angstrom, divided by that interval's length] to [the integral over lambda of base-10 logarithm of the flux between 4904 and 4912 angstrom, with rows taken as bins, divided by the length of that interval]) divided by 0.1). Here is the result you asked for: 2.30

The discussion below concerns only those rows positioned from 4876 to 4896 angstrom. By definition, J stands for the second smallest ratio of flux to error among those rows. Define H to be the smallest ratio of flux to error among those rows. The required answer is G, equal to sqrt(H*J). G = 10.8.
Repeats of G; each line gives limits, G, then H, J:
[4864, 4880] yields 9.9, 9.91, 9.9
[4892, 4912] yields 13.4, 13.36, 13.4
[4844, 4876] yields 10.5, 9.93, 11.1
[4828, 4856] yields 10.6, 10.27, 10.9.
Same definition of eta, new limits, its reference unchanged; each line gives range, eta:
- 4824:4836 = 1084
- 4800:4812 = 655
